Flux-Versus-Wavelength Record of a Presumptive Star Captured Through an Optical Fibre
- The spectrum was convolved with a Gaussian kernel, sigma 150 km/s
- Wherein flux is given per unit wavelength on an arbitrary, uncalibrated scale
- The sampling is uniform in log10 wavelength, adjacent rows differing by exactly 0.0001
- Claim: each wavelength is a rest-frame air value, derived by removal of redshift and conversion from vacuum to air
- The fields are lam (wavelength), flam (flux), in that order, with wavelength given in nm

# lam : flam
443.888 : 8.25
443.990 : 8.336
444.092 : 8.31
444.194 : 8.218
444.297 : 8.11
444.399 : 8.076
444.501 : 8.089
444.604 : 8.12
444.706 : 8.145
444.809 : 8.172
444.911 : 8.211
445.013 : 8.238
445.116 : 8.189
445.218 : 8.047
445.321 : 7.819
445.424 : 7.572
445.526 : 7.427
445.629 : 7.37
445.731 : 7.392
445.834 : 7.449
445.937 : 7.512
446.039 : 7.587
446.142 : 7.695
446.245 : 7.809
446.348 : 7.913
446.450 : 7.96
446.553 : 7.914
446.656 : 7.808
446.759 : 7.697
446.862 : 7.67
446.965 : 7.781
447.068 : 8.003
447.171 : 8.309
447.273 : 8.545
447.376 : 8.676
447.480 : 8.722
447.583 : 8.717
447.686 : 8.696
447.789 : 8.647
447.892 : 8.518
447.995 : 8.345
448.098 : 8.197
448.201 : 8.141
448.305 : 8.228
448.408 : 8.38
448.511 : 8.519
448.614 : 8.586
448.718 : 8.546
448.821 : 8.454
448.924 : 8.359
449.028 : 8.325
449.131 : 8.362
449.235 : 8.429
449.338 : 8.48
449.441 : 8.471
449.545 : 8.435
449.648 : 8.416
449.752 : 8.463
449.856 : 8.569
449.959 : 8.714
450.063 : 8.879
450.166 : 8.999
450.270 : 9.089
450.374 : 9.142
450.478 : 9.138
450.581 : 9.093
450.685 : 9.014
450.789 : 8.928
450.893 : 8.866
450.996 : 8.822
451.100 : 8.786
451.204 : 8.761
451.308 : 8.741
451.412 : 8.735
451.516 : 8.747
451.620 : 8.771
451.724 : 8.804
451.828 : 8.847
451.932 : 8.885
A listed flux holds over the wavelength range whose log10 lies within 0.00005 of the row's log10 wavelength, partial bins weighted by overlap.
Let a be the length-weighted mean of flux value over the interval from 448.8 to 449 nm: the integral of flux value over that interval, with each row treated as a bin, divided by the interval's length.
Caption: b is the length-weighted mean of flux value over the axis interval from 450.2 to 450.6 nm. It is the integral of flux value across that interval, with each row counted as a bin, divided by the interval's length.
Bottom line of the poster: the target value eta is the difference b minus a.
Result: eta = 0.7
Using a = 8.4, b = 9.1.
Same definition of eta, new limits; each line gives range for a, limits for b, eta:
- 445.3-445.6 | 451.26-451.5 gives 1.2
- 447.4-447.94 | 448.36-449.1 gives -0.2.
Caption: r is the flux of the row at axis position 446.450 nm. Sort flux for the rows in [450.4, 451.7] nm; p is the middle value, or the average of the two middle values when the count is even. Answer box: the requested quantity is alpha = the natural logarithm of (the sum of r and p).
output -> 2.82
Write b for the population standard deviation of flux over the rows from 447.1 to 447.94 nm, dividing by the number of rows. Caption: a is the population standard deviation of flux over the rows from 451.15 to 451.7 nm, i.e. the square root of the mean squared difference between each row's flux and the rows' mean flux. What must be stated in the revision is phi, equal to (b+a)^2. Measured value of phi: 0.02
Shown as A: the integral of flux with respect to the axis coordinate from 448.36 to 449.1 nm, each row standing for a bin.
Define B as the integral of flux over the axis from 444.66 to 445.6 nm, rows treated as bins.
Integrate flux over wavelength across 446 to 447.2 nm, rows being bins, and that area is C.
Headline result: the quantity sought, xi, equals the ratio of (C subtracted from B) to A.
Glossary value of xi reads -0.3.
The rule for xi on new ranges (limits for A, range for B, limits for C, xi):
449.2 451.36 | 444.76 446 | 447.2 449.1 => -0.3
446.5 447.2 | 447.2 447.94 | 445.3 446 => 0.2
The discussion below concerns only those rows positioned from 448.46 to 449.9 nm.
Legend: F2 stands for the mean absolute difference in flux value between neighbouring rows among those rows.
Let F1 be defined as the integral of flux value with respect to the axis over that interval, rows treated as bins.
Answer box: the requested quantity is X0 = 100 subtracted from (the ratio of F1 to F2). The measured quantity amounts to 126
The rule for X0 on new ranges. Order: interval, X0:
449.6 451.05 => 60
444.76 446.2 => 15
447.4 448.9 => 43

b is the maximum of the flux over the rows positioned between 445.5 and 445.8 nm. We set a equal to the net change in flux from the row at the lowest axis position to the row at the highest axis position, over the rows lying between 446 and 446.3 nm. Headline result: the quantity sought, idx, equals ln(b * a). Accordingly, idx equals 0.5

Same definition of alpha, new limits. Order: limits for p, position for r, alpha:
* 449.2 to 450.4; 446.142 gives 2.79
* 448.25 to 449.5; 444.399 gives 2.80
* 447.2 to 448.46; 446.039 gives 2.78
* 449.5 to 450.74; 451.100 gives 2.87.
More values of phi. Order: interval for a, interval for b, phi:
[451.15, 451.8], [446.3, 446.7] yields 0.01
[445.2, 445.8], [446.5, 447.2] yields 0.21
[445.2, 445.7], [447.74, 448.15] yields 0.18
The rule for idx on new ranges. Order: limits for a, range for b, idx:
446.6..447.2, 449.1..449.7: 1.4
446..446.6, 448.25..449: 1.0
